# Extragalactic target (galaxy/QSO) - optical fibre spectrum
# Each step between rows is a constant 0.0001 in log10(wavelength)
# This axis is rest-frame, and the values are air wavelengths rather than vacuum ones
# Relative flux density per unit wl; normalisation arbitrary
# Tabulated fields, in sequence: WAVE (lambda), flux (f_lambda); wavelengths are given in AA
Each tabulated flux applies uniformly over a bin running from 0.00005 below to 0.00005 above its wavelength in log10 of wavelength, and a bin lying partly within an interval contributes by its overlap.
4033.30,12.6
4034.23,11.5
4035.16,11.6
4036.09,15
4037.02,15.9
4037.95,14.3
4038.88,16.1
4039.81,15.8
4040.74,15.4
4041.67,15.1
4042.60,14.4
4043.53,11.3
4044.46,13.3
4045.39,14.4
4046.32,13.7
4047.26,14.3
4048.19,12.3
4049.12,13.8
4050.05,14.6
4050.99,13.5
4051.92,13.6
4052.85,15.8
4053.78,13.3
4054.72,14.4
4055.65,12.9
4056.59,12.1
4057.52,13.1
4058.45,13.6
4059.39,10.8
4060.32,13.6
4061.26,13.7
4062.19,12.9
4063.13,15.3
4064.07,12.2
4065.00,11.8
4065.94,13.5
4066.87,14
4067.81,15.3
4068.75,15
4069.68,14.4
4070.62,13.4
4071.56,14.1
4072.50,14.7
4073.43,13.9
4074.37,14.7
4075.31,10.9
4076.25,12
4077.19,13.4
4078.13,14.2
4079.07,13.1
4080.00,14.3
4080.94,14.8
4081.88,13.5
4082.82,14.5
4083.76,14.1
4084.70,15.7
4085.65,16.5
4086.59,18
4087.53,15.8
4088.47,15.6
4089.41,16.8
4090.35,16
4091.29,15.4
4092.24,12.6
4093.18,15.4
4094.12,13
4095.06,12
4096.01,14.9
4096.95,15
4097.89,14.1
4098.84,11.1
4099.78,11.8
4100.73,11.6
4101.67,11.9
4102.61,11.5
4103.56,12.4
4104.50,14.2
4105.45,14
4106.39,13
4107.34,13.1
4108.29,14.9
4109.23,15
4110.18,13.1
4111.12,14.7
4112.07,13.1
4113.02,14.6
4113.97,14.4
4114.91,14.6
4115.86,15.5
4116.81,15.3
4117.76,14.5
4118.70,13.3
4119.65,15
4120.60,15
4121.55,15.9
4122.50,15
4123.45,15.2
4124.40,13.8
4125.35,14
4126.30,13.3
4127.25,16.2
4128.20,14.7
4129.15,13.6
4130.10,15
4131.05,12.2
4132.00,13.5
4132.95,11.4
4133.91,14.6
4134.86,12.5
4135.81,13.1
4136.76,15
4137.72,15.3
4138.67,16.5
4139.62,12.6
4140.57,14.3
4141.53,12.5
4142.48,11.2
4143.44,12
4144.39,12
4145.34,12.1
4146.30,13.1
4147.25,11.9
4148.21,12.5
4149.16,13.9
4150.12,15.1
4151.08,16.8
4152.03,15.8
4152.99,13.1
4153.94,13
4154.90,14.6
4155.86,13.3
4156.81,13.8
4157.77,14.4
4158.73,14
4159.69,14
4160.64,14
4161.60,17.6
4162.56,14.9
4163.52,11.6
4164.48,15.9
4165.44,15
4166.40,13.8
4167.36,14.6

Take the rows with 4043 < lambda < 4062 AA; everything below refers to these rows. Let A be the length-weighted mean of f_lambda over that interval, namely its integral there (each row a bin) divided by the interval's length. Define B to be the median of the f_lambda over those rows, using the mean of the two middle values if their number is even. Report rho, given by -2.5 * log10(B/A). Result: -0.016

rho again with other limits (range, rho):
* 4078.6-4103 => -0.015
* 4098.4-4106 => 0.044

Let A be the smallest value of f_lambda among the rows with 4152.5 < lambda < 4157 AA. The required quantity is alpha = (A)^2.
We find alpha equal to 169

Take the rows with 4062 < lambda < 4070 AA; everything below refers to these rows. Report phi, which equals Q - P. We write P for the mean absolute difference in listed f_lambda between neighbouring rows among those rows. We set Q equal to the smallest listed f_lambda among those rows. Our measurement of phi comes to 10.5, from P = 1.29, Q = 11.8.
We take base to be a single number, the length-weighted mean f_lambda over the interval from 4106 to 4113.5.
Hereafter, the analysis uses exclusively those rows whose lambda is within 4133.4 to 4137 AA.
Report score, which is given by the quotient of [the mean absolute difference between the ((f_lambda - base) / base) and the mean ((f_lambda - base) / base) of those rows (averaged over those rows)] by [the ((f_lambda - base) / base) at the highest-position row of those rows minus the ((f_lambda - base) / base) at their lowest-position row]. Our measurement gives 2.5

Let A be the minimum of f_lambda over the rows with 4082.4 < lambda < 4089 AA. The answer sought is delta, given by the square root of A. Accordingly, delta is 3.75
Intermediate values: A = 14.1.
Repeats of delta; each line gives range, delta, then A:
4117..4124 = 3.65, 13.3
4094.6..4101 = 3.33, 11.1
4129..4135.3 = 3.38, 11.4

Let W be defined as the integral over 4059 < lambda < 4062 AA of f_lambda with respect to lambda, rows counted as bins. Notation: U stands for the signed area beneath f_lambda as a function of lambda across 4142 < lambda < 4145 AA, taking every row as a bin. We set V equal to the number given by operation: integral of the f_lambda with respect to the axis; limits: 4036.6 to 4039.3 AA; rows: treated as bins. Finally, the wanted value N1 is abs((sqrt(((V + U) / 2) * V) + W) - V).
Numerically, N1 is 36.8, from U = 35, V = 41.6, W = 38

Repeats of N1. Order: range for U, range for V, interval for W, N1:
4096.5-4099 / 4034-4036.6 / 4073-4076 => 39.3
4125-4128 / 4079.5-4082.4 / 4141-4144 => 36.3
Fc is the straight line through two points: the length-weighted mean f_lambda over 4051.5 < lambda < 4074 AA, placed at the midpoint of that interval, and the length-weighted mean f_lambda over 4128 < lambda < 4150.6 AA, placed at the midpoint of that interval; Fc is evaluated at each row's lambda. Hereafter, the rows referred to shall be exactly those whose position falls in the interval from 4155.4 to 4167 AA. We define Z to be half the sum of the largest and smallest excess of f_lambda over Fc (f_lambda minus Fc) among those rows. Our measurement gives 1.35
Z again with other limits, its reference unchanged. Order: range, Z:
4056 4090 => 0.79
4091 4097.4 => 0.18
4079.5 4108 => 1.02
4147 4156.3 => 1.05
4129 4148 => 0.51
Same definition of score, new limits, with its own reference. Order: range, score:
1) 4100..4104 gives 0.4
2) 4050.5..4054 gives -4.4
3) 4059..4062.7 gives 0.5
